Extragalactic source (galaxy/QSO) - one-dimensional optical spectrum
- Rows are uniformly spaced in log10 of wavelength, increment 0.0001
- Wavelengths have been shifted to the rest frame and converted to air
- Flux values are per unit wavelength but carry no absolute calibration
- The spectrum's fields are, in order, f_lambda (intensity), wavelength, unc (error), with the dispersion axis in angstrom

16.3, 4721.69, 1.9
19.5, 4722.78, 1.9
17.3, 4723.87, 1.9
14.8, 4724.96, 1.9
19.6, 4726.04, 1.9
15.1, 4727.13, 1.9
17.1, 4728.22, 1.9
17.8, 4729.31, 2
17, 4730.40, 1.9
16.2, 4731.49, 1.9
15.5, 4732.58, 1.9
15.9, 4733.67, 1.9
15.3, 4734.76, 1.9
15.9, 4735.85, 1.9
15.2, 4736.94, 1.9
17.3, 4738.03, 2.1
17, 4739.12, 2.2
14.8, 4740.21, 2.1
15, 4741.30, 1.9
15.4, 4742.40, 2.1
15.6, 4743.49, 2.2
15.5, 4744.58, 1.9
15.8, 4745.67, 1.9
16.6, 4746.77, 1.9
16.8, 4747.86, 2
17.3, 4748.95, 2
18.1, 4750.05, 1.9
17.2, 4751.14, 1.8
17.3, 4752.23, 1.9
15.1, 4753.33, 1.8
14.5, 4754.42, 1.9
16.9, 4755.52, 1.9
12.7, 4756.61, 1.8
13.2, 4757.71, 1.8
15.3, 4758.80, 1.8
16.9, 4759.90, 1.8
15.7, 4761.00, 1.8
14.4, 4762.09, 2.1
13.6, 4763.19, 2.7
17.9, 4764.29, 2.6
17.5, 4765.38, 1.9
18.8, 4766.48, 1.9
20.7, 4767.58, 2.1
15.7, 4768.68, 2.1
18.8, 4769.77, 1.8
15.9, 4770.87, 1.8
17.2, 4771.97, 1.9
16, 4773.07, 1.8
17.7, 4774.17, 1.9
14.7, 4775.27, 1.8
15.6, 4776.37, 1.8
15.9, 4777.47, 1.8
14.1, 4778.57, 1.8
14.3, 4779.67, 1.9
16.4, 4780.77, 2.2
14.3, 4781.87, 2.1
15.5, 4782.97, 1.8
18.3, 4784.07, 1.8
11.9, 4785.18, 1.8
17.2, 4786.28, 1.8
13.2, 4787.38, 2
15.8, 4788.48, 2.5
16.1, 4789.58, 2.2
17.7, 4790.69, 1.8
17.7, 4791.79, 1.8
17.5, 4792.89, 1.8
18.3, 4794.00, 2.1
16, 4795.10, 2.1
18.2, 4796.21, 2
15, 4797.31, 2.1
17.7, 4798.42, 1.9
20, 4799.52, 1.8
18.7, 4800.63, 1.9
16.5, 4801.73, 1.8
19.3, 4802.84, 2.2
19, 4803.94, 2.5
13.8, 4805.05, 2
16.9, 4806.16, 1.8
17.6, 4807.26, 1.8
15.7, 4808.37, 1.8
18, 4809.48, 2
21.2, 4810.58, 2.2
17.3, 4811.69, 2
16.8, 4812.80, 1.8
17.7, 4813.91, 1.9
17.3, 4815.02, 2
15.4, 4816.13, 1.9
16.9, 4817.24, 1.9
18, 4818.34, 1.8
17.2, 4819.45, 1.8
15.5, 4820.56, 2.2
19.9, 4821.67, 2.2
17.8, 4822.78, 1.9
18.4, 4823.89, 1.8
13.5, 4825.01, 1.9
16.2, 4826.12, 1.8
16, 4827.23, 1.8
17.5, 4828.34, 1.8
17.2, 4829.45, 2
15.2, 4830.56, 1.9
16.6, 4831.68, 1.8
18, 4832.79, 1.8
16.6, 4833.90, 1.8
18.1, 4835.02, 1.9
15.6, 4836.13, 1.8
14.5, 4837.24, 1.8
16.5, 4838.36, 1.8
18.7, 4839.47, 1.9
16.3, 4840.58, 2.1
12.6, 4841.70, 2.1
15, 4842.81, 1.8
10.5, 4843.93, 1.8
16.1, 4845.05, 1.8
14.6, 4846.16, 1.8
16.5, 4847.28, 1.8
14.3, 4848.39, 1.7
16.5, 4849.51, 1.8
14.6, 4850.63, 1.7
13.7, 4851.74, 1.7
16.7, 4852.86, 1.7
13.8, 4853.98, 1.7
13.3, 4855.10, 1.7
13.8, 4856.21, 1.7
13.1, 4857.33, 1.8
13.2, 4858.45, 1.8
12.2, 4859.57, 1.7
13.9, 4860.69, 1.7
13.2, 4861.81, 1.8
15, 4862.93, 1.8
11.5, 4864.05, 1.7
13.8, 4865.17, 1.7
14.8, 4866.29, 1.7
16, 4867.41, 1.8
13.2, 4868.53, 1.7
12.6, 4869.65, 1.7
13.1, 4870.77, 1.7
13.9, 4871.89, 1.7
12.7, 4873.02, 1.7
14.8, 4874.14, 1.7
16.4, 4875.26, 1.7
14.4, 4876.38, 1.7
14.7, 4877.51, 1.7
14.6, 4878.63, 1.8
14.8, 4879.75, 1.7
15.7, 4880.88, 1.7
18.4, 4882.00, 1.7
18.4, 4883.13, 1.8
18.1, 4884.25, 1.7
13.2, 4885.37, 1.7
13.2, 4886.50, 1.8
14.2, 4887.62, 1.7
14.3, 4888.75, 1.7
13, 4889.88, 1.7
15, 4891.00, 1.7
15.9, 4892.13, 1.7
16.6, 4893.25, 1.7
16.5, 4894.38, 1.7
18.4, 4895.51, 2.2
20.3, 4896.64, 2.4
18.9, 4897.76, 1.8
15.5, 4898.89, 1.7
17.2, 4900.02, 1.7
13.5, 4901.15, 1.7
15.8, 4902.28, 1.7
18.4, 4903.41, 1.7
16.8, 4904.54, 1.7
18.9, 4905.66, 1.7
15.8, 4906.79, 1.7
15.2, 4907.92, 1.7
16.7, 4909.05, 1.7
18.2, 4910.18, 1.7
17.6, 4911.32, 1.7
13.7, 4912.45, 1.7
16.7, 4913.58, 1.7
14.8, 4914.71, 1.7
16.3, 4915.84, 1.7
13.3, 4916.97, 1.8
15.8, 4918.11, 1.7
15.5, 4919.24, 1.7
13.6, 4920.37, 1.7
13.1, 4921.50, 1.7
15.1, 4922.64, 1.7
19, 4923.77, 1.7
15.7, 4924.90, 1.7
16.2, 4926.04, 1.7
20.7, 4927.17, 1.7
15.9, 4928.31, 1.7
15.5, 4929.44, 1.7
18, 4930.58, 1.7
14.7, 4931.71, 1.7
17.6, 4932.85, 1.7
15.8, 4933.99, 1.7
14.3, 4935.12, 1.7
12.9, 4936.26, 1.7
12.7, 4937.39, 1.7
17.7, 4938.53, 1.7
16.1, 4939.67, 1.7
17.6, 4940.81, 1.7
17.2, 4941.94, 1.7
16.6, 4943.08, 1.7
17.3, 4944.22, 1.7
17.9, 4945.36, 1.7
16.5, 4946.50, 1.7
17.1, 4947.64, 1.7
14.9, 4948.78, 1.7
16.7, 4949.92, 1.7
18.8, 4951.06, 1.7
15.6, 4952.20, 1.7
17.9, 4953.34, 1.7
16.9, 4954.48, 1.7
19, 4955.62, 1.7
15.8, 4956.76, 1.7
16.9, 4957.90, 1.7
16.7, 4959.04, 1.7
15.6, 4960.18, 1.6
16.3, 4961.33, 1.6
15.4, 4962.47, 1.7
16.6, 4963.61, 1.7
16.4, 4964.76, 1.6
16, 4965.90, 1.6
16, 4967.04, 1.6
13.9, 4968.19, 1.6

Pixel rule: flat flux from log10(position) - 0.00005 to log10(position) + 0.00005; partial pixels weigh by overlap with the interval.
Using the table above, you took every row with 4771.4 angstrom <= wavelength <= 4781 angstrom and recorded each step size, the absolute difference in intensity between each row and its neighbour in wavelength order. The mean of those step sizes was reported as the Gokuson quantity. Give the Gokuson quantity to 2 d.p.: 1.40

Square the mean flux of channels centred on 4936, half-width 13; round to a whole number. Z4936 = 270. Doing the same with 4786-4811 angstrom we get 298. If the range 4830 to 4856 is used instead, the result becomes 237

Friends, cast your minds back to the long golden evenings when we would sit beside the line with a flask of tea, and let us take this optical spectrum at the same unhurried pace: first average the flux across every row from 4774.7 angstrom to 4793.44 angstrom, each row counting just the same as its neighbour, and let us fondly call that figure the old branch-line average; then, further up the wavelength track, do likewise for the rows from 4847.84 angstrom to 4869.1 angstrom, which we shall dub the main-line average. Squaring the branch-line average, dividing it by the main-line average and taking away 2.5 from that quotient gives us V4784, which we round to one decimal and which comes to 15.0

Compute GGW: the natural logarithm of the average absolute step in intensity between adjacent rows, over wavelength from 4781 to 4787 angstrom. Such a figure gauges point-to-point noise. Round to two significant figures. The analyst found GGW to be 1.4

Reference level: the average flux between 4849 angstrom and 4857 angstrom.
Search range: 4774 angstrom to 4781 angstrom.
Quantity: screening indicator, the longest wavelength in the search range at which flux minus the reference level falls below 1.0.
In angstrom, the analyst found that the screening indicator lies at 4779.67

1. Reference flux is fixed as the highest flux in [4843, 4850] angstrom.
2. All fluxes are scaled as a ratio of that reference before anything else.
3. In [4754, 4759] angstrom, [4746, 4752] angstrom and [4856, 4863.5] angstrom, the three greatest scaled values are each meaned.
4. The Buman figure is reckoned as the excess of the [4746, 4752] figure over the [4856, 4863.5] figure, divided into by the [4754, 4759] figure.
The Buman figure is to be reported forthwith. 0.21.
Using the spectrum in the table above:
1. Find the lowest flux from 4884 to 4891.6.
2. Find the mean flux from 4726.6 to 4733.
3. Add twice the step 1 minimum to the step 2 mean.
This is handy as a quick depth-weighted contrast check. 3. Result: 42.5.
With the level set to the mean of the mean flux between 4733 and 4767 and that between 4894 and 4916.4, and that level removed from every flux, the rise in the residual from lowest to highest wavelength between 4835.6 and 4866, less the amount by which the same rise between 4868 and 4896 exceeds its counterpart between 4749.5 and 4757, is -12.4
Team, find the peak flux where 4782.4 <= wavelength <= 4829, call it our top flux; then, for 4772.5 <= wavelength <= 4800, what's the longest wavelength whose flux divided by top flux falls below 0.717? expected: 4797.31 angstrom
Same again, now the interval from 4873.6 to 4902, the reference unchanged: 4901.15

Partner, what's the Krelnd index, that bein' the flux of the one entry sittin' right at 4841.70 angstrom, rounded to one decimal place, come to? 12.6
